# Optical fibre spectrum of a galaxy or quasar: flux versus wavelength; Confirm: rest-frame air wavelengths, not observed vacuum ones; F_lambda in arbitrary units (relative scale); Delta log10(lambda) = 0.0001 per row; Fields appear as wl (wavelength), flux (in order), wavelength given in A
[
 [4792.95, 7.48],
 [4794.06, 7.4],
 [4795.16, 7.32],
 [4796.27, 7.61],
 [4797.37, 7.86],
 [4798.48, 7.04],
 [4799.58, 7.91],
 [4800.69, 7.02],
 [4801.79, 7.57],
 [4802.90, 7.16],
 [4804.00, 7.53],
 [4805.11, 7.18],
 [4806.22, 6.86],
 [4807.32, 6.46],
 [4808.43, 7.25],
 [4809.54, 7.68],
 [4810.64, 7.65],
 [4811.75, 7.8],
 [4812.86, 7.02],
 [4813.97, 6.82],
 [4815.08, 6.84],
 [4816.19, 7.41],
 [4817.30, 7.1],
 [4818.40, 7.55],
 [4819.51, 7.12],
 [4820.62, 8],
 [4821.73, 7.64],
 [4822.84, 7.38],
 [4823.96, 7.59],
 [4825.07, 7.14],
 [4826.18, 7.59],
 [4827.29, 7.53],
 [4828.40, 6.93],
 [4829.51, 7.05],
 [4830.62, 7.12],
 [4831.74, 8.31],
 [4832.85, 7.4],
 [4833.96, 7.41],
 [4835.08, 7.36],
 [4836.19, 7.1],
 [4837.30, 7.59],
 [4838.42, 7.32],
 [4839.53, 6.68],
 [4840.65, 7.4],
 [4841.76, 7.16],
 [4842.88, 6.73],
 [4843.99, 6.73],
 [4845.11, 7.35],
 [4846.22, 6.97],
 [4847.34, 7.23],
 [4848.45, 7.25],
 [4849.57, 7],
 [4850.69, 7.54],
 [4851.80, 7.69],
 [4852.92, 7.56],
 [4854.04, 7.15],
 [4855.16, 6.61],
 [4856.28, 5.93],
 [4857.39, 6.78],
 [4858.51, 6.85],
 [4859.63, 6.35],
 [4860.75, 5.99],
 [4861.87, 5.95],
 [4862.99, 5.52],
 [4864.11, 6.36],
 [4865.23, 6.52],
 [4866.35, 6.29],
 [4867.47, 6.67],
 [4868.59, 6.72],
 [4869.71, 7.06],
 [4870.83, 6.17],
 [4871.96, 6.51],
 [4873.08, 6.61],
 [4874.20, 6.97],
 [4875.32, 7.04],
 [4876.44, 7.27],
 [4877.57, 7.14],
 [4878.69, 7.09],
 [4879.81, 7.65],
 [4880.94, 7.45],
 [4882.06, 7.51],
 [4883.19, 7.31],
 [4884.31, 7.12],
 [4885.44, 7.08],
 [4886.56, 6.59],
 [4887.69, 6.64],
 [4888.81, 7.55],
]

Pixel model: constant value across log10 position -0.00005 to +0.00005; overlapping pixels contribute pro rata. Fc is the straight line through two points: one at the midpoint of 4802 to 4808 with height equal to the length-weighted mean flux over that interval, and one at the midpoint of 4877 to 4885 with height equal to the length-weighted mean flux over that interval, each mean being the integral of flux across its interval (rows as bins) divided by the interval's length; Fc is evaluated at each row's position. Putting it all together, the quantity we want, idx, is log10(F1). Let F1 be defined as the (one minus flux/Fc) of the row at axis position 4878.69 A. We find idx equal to -1.5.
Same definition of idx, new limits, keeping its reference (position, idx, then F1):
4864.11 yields -0.9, 0.12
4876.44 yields -2.4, 0.00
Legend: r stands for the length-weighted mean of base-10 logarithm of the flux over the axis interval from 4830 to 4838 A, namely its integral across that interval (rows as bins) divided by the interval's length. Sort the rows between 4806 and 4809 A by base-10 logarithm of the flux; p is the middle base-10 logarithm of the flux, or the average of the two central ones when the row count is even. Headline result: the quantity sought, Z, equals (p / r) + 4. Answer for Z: 4.96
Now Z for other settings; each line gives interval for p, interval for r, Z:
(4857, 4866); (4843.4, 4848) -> 4.94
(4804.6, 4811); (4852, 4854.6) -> 4.99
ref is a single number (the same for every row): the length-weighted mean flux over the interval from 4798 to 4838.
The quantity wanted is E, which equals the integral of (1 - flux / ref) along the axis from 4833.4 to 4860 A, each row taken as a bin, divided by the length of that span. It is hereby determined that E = 0.035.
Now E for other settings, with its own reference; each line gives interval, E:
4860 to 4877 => 0.113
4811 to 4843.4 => 0.003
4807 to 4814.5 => 0.010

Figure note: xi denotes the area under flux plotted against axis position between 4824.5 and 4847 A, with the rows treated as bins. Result 163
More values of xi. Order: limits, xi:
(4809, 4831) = 162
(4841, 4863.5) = 154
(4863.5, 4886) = 156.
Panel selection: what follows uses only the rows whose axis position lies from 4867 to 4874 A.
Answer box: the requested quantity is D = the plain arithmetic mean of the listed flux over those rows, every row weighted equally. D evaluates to 6.62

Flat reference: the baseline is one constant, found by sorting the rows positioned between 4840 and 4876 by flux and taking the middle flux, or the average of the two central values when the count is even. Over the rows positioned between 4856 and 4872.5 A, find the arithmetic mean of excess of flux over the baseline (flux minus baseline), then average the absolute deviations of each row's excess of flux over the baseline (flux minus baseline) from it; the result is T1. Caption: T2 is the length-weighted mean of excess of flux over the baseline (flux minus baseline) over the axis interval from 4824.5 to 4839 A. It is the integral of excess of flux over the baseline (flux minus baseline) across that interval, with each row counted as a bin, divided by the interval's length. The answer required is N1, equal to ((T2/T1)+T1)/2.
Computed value 1.10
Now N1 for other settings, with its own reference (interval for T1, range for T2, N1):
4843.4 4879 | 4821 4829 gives 0.99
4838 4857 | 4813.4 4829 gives 1.02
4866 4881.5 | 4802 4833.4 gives 0.99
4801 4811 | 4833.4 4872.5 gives 0.30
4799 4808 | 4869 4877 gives 0.24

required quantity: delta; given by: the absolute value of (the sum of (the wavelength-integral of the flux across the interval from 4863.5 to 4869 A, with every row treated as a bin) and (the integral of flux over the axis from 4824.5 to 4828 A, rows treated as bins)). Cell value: 62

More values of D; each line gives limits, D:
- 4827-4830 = 7.17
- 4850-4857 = 7.08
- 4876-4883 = 7.35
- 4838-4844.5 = 7.00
